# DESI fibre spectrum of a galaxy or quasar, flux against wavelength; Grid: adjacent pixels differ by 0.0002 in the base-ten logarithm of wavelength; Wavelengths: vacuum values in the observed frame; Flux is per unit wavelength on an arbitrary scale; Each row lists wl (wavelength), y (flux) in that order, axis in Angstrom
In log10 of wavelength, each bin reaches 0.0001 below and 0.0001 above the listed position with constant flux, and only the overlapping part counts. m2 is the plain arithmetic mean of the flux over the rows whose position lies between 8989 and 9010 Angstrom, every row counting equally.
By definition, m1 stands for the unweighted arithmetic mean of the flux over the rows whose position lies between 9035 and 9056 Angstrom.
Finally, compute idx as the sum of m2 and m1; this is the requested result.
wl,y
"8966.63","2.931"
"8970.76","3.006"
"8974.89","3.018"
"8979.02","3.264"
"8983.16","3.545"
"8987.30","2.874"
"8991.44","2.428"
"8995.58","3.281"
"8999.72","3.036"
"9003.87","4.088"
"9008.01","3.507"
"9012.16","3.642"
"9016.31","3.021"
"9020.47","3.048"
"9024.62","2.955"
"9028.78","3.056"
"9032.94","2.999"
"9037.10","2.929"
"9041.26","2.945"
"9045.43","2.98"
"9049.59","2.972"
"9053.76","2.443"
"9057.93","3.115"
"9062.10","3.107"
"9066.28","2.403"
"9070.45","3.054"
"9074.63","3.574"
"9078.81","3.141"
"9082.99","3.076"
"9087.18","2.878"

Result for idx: 6.12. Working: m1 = 2.85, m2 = 3.27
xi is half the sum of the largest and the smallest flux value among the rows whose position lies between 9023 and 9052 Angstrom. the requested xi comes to 2.99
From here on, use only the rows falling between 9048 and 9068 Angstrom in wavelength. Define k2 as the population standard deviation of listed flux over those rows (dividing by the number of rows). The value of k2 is 0.32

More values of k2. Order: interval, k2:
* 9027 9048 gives 0.04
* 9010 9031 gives 0.25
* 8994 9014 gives 0.35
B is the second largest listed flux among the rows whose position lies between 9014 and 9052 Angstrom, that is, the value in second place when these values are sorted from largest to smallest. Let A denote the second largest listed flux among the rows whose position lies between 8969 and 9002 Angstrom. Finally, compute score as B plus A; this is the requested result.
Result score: 6.33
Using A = 3.281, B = 3.048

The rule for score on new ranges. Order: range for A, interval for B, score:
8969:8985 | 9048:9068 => 6.37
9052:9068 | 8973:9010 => 6.65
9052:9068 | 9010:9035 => 6.16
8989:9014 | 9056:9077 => 6.76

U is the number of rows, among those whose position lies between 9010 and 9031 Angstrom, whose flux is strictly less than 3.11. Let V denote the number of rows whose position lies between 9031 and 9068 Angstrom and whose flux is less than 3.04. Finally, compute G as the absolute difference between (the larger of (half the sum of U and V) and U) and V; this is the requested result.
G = 1.5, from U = 4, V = 7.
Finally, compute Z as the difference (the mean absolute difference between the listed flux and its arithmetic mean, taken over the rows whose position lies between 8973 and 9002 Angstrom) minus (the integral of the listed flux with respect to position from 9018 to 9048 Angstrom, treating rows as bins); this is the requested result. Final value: -89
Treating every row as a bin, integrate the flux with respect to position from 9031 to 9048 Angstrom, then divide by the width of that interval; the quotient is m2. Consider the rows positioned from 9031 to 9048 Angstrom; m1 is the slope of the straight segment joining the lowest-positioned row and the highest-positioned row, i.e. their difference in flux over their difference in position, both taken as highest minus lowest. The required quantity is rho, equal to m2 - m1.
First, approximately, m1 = -0.002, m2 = 3.0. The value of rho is 3.0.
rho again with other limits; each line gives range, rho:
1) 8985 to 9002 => 2.9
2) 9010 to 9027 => 3.2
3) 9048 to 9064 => 2.9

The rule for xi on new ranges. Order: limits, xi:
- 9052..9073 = 2.76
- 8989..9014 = 3.26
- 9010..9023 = 3.33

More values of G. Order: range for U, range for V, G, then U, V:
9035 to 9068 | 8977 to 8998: 5.0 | 7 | 2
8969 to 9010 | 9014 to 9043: 0.0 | 5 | 5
